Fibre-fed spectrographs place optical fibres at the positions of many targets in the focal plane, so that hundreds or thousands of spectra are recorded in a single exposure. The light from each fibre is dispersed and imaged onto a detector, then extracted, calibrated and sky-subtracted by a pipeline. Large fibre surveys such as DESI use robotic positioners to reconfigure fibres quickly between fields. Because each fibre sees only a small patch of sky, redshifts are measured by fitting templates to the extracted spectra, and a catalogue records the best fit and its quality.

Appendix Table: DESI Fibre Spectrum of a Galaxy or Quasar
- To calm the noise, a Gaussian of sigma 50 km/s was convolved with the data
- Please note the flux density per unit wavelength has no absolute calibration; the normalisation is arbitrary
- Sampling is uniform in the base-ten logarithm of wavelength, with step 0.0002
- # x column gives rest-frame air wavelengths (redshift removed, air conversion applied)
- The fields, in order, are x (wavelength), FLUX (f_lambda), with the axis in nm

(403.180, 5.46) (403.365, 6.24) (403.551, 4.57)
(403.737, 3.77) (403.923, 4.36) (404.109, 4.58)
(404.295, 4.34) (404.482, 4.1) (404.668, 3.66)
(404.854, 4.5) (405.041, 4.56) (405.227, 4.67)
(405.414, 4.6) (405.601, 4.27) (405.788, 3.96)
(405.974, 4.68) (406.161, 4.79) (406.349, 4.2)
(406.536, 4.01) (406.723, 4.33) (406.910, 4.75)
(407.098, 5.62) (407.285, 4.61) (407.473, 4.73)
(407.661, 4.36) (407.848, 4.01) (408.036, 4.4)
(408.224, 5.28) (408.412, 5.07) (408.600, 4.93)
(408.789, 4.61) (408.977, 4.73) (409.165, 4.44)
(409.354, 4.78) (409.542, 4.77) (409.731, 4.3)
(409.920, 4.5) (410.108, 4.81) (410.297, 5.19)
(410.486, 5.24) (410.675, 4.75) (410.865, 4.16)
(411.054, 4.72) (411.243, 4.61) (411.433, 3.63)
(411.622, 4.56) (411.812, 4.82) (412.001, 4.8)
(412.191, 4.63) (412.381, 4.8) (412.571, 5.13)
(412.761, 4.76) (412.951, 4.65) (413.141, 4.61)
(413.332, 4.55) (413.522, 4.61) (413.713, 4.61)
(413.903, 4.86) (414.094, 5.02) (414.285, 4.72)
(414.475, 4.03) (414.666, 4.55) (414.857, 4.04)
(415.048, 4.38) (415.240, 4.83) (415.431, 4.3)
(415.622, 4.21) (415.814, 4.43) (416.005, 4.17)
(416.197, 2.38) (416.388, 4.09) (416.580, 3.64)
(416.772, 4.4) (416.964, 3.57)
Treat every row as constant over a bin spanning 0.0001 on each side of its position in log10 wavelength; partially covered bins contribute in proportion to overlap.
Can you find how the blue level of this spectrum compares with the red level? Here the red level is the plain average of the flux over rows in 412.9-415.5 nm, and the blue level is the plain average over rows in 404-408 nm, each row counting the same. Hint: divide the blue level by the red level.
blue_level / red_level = 0.98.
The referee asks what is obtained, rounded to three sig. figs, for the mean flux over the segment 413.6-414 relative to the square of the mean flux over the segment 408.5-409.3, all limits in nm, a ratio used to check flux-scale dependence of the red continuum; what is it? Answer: 0.216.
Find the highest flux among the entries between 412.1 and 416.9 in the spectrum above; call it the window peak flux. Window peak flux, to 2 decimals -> 5.13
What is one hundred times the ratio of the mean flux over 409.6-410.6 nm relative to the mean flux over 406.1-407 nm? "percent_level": 109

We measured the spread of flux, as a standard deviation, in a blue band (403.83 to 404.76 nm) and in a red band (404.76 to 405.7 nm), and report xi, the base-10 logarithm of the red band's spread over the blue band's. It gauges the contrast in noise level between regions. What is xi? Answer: -0.4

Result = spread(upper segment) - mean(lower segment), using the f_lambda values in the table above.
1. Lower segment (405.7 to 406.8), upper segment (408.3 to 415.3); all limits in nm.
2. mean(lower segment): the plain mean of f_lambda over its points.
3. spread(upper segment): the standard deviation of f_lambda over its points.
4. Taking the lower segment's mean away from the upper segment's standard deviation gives -4.01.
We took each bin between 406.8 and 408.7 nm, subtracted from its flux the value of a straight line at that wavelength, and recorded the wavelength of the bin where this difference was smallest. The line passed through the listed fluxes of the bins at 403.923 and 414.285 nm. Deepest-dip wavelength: 407.848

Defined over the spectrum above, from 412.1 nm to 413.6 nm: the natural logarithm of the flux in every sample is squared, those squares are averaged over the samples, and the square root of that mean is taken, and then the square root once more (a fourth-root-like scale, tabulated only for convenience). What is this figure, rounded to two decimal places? 1.25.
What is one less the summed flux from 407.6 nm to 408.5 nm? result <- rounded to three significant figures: -22.1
